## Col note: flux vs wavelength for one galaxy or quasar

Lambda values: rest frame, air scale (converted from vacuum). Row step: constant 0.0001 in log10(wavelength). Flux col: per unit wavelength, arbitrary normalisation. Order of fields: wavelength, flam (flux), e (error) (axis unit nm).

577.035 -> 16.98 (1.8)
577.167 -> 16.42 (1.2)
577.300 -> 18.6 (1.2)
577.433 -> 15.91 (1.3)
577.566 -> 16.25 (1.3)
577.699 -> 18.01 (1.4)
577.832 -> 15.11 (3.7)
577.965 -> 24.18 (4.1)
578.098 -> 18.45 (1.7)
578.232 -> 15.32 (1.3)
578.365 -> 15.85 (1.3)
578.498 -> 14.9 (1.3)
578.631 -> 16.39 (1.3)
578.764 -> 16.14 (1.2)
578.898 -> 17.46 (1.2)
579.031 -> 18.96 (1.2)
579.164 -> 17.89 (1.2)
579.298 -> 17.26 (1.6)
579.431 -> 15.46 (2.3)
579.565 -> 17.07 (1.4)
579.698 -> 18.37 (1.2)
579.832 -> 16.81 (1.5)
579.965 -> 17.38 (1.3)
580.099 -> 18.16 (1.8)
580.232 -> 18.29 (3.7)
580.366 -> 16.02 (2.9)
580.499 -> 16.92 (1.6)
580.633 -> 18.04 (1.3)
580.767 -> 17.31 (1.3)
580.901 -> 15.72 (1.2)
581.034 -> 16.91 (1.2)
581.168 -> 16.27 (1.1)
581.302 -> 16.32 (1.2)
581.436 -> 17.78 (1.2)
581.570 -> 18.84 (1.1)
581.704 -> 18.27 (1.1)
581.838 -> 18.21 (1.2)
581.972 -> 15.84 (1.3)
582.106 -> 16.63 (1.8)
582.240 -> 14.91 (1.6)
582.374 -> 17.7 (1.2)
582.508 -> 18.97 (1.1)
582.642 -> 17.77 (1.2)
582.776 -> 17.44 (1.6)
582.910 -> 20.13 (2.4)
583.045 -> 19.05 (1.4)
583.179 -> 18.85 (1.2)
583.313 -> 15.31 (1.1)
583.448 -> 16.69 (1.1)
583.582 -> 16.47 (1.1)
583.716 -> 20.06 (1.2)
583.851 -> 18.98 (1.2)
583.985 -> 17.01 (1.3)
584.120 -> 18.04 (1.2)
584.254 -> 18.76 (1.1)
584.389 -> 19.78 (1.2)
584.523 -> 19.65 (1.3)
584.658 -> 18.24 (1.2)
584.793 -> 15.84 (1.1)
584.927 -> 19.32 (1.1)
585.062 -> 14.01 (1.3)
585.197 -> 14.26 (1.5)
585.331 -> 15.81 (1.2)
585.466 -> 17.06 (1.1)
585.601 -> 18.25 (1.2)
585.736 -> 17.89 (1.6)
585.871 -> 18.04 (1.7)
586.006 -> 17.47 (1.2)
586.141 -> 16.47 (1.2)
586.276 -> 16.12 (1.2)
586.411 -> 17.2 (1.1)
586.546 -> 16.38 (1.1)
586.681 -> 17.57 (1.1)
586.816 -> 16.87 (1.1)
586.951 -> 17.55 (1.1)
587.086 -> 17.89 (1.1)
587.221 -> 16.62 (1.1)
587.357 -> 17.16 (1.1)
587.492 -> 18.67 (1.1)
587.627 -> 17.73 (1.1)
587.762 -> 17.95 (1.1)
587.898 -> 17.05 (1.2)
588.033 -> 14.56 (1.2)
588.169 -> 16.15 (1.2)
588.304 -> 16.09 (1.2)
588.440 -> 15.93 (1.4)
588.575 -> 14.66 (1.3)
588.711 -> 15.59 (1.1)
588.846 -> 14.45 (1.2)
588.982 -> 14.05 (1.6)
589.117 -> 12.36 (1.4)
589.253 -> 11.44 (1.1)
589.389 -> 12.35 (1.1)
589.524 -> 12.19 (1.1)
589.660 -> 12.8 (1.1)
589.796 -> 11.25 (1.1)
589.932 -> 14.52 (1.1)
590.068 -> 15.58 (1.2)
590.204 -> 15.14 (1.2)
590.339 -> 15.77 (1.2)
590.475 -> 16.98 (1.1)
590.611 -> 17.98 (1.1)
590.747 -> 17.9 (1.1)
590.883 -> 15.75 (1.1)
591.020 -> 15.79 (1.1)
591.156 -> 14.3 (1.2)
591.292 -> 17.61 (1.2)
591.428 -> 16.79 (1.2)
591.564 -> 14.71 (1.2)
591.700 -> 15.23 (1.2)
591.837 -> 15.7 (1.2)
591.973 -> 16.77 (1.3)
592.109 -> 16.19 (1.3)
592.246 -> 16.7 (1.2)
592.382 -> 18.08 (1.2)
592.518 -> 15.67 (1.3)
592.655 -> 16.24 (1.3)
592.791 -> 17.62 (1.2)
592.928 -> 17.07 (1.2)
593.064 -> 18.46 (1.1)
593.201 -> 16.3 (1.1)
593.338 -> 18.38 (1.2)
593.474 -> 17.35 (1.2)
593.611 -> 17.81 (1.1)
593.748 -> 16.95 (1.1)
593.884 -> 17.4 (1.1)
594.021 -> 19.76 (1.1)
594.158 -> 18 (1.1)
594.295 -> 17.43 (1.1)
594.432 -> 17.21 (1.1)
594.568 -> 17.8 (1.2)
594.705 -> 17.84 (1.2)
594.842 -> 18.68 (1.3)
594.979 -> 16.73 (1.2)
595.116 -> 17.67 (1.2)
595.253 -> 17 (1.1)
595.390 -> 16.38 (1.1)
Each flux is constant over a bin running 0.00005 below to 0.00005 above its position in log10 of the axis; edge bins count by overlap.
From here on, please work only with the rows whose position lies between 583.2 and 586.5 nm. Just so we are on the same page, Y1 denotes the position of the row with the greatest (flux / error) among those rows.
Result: 584.927 nm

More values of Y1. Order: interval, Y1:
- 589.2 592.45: 590.611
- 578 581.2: 579.031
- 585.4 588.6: 587.492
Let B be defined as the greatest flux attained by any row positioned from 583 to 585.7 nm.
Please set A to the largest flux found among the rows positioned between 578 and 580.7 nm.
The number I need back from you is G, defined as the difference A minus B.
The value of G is -1.1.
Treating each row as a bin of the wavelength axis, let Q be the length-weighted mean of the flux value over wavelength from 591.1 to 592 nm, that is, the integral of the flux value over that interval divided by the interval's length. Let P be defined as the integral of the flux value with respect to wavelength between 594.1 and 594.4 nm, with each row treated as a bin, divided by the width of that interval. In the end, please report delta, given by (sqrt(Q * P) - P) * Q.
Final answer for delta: -14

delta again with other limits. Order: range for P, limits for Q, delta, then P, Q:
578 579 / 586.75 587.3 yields 5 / 16.7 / 17.2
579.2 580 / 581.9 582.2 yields -8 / 17.1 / 16.2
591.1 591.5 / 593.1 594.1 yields 12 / 16.3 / 17.7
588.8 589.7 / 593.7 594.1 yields 44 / 12.8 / 18.1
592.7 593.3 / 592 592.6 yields -6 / 17.4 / 16.7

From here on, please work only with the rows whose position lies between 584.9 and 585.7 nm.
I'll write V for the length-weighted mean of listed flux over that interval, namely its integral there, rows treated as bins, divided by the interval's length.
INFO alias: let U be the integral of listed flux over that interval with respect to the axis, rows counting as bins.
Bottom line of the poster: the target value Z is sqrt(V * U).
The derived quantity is 14.6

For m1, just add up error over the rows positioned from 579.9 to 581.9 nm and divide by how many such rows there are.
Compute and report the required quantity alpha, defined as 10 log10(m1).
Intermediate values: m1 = 1.55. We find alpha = 1.89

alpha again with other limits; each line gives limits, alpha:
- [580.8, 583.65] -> 1.16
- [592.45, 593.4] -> 0.79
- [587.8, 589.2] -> 1.07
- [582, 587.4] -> 1.03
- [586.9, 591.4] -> 0.68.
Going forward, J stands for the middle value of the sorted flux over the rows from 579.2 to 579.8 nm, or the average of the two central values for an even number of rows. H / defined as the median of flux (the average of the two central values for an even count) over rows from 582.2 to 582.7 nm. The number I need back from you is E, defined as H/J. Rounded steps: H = 17.7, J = 17.2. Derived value 1.03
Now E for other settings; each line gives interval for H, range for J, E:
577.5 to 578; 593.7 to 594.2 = 0.97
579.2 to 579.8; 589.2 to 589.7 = 1.40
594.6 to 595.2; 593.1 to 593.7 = 1.01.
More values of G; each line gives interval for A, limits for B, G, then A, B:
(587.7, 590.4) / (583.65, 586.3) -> -2.1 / 17.95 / 20.06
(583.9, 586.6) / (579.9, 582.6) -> 0.8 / 19.78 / 18.97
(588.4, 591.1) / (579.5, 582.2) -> -0.9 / 17.98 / 18.84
